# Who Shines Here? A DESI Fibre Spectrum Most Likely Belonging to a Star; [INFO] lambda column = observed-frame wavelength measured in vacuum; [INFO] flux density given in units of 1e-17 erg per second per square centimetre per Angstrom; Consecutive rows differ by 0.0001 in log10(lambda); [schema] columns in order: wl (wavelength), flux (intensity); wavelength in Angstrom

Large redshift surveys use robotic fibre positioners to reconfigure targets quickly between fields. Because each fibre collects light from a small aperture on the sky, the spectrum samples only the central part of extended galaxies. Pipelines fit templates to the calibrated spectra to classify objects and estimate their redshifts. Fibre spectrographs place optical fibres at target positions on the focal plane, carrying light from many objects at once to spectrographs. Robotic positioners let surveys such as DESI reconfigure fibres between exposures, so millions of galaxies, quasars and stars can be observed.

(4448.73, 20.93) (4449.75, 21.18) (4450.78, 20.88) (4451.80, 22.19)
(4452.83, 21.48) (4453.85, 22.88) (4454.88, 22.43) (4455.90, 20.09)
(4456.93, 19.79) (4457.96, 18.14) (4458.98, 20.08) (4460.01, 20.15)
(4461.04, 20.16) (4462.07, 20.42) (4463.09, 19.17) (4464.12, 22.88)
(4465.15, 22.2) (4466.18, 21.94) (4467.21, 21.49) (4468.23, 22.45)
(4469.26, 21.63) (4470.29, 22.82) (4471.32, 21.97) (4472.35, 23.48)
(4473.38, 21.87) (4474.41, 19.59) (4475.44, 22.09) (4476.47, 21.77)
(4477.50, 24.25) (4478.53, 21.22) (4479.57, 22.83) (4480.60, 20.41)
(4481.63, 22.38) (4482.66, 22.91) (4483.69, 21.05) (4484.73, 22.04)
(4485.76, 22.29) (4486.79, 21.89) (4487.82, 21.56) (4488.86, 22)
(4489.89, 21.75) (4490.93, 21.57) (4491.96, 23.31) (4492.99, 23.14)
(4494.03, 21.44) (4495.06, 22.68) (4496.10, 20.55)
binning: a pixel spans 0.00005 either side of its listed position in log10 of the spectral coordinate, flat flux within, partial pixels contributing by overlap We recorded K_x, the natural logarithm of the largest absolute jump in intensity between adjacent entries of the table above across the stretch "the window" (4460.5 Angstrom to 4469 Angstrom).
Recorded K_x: 1.3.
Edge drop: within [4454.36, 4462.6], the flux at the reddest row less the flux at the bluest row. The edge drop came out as -2.0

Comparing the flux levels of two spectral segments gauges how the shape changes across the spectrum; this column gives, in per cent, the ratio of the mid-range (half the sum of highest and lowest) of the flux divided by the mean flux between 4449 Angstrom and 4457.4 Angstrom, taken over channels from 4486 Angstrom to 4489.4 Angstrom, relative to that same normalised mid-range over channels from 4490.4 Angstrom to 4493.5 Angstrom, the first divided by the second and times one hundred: 97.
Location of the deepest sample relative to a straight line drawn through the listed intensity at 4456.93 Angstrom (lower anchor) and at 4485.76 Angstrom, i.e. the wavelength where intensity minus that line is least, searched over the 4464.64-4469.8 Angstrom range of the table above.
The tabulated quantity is 4469.26 Angstrom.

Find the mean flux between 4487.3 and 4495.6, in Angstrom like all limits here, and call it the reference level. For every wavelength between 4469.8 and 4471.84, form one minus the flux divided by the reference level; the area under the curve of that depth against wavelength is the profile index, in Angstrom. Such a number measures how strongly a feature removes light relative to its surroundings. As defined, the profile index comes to -0.020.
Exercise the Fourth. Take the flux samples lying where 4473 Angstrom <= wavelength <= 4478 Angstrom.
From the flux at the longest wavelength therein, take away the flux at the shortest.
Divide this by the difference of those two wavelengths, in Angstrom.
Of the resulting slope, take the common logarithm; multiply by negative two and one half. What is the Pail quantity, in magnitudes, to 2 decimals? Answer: 0.60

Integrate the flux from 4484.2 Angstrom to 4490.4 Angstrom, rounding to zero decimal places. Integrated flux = 136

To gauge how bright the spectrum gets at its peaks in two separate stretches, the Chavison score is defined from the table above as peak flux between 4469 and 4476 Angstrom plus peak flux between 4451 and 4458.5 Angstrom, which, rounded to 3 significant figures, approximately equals 46.4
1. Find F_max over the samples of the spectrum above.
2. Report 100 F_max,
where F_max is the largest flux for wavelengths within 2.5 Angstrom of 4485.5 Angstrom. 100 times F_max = 2229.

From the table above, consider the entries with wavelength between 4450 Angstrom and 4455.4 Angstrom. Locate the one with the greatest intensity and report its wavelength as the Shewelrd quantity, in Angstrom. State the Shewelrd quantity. 4453.85 Angstrom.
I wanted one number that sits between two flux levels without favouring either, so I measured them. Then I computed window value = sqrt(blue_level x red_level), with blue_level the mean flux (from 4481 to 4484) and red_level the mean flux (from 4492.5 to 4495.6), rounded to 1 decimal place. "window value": 22.3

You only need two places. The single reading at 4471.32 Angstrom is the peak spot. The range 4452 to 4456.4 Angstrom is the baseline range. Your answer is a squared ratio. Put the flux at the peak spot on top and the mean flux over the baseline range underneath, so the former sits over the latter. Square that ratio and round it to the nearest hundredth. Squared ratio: 1.02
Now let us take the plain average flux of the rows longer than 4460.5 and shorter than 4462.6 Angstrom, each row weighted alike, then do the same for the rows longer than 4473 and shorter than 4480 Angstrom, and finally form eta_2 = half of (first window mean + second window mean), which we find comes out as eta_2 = 21.1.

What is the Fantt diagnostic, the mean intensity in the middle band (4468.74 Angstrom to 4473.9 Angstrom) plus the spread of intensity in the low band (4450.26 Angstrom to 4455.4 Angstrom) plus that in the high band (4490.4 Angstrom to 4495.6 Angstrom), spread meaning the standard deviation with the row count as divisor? 23.8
